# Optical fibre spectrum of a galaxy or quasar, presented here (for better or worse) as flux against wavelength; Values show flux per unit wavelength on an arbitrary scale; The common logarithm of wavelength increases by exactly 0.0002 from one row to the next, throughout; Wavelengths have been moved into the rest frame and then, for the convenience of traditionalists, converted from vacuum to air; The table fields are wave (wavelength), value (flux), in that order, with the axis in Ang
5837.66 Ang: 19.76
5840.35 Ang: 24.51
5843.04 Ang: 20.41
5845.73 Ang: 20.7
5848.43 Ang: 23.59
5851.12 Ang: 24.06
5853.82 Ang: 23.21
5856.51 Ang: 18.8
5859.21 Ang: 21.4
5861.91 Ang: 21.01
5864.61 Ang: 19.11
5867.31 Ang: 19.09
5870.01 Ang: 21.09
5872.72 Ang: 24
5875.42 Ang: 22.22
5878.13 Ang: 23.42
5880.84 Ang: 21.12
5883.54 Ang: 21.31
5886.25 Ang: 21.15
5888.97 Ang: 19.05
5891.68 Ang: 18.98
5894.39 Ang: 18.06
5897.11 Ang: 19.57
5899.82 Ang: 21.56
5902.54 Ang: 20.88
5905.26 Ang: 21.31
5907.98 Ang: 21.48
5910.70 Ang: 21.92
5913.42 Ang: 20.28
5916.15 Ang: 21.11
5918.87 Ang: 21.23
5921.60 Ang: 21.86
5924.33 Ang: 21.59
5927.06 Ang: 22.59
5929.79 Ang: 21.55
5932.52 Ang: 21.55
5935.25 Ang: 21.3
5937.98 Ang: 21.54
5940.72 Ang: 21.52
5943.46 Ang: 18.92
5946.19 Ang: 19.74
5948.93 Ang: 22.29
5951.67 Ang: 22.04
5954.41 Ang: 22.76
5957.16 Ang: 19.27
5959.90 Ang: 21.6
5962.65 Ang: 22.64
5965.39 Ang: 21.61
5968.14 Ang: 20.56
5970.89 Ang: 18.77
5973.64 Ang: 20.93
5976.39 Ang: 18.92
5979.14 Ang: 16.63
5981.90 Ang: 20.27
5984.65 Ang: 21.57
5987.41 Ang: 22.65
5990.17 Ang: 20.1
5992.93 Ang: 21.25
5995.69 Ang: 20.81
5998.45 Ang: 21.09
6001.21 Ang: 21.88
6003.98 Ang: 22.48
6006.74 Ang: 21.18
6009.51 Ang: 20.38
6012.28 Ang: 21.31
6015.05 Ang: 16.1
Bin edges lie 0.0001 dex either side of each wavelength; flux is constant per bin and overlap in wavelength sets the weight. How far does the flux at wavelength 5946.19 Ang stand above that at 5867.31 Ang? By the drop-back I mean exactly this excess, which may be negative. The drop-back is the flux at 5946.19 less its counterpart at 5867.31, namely 1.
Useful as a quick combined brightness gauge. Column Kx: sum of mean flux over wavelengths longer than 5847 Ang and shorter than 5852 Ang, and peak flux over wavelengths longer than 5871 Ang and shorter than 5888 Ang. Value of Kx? 48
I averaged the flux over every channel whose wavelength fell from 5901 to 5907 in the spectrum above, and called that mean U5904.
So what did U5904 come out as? 21.1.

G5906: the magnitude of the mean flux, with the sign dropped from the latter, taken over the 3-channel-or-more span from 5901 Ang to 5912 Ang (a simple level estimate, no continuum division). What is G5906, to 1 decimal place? 21.4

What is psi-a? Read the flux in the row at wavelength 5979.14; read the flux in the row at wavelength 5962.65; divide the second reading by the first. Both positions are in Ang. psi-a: 1.4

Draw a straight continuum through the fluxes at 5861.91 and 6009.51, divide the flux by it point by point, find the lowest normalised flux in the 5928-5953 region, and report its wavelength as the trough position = 5943.46 Ang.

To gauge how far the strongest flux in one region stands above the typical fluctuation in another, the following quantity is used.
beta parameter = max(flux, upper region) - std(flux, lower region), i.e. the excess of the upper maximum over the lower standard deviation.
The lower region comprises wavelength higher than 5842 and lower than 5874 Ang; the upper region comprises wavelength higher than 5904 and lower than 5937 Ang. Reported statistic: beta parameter 20.7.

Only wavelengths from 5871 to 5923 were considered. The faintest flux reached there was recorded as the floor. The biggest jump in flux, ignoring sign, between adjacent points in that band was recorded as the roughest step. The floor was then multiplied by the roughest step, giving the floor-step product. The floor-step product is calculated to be 42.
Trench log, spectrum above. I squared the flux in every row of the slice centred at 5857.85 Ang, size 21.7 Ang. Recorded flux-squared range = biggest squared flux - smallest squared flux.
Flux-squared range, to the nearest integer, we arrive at 225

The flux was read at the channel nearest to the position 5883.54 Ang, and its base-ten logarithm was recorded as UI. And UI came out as 1.33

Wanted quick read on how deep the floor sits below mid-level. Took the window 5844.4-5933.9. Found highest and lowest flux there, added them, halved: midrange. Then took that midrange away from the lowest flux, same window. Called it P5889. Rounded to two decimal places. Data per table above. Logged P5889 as -3.00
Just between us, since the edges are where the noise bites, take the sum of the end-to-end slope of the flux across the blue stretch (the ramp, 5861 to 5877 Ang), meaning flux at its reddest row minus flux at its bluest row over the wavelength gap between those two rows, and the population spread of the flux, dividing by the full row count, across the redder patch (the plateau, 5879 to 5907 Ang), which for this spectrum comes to 1.3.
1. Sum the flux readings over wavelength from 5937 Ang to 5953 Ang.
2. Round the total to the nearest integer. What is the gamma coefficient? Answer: 126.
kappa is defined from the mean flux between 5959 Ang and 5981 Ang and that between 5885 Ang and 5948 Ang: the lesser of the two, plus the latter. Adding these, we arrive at 41.0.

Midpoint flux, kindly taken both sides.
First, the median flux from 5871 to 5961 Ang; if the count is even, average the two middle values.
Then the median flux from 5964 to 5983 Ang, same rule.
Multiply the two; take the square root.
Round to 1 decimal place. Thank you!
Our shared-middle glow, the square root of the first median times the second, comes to 20.9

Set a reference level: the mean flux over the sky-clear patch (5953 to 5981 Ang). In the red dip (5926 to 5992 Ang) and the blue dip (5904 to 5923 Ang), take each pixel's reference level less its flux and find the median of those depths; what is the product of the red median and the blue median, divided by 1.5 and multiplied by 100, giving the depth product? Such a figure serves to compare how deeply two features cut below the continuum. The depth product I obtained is 73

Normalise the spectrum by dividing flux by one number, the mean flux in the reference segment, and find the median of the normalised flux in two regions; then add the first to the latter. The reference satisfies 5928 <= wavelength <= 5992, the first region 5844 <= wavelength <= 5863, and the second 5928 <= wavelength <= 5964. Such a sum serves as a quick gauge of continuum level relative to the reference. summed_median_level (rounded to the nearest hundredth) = 2.06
